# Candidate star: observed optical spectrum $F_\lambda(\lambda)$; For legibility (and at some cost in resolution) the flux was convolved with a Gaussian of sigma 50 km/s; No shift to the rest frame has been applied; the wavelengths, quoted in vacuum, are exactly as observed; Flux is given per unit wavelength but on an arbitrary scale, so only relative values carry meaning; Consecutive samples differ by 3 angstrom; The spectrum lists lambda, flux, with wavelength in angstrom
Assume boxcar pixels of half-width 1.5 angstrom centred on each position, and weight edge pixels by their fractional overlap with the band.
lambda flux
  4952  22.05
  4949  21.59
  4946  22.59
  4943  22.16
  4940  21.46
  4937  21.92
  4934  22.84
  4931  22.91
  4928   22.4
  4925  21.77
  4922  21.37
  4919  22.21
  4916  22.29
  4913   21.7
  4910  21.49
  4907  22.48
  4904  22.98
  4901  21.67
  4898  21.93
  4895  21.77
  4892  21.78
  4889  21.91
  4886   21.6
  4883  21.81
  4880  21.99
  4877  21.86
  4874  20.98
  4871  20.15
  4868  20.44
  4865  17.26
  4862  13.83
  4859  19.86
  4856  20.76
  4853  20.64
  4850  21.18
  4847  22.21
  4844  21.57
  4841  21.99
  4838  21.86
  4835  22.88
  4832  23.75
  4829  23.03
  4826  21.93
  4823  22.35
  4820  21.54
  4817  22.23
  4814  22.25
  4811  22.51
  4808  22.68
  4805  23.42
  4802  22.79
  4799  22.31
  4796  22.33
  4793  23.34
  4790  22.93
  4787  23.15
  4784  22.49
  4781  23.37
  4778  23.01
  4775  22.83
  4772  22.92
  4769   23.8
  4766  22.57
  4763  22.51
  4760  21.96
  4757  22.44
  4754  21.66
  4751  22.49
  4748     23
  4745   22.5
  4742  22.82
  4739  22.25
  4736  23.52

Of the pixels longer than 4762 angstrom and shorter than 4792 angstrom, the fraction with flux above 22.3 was 1.0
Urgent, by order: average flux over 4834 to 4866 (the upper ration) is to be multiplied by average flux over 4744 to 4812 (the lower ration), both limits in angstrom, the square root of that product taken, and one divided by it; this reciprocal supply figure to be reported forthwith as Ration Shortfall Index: 0.0465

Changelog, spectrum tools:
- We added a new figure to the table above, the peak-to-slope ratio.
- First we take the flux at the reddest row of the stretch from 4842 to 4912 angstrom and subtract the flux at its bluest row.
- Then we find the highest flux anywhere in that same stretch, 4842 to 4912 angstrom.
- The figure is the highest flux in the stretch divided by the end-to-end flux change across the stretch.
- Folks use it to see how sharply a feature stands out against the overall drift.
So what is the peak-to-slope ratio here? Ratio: -287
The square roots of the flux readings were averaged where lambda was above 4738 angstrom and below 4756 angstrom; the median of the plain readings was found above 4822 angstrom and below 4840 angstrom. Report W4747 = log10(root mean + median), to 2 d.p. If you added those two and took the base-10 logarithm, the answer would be 1.44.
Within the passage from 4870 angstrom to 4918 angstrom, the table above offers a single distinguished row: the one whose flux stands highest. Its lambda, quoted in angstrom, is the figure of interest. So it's 4904 angstrom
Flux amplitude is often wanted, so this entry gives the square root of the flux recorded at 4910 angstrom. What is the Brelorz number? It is 4.64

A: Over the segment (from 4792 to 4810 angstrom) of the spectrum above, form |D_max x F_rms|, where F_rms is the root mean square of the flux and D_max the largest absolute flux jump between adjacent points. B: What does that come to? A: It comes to 23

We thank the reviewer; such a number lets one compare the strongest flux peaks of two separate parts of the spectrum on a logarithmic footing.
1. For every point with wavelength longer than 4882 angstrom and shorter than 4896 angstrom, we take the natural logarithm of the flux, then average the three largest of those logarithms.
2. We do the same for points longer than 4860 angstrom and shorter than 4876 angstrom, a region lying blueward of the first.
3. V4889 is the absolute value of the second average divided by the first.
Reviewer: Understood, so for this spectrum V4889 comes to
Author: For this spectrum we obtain 0.98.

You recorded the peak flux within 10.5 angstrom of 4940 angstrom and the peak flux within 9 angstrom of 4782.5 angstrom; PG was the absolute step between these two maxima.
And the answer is 0.46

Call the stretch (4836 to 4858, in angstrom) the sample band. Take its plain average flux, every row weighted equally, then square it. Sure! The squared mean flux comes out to 460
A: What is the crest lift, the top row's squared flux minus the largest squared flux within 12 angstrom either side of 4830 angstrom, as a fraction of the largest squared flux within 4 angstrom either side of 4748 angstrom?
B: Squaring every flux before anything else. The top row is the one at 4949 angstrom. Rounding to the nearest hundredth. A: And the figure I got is -0.19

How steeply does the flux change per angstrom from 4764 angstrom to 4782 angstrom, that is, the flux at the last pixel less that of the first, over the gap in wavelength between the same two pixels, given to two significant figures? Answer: 0.053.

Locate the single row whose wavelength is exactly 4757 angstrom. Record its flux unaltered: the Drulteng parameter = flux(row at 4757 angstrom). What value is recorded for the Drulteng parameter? 22.44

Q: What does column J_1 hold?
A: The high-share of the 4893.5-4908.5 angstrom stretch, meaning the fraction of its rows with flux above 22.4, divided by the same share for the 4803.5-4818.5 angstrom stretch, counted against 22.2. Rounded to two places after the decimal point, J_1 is 0.40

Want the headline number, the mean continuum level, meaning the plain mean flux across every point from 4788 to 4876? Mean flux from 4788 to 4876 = 21.6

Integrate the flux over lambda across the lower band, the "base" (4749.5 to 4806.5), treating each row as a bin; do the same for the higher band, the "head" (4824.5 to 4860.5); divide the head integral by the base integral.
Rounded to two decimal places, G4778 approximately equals 0.61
